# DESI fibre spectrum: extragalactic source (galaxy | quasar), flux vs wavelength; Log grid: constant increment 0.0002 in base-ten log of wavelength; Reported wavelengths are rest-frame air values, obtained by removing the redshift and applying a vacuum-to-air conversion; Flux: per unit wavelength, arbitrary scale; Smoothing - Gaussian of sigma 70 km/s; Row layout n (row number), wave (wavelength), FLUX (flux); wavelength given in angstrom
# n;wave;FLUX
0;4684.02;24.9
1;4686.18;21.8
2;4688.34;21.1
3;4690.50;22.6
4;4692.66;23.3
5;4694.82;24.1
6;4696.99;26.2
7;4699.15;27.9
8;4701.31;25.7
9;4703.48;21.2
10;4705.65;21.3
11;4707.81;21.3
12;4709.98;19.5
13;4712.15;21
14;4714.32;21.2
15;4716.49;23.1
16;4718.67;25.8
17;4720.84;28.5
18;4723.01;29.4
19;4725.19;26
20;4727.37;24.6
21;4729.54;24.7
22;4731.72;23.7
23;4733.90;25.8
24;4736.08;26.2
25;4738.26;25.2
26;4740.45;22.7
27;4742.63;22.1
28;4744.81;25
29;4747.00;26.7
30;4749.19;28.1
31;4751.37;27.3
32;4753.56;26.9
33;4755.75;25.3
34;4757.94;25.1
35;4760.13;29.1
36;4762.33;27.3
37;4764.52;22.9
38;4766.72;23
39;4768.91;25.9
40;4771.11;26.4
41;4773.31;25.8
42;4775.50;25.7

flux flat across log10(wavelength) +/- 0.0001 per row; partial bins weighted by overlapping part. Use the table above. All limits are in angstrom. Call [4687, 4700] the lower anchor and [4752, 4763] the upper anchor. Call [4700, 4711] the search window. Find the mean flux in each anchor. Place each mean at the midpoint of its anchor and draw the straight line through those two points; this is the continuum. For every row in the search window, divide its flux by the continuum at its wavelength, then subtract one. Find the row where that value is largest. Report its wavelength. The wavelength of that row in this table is 4701.31 angstrom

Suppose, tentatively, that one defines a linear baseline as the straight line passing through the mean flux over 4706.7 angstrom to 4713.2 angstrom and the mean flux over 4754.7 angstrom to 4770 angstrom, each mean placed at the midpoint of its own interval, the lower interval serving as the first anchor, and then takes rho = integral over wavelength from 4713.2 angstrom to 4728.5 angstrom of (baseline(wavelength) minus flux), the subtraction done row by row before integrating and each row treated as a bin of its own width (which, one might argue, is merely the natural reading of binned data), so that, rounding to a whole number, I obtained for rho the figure -59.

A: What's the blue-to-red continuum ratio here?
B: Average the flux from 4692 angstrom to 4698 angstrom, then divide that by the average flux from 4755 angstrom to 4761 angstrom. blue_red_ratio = 0.93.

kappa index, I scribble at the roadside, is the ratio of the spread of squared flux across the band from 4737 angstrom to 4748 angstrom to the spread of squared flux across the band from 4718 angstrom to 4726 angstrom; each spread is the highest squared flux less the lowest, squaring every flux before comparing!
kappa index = 1.1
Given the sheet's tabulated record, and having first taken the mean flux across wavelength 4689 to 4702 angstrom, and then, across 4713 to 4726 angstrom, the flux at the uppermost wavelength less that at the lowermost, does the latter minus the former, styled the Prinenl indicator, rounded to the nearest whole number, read -20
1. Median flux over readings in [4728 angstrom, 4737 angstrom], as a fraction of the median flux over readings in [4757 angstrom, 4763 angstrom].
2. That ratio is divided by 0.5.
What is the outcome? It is 1.85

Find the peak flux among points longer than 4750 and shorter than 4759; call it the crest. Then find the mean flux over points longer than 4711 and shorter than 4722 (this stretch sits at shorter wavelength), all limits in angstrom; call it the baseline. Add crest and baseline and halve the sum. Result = 25.6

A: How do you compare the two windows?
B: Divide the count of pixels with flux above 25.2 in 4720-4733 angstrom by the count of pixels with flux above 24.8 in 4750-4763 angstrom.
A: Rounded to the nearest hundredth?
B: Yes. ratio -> 0.50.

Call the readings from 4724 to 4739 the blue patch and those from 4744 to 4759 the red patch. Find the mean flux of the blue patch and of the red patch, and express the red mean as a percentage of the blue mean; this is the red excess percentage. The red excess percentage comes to 105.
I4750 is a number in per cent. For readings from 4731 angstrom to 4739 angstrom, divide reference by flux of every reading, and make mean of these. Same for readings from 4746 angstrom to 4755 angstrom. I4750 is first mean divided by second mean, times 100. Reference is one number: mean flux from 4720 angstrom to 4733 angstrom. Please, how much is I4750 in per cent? 108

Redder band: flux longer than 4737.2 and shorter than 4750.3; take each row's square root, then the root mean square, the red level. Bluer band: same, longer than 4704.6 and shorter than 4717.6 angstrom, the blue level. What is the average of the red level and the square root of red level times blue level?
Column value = 4.90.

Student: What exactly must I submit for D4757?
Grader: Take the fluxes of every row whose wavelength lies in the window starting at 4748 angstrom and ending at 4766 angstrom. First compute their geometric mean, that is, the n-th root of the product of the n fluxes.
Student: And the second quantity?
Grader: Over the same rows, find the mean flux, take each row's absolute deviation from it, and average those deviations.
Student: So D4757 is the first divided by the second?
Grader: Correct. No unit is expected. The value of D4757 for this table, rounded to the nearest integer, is 17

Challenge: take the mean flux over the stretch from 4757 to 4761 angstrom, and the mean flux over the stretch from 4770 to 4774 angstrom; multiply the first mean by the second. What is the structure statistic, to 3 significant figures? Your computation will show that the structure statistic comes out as 707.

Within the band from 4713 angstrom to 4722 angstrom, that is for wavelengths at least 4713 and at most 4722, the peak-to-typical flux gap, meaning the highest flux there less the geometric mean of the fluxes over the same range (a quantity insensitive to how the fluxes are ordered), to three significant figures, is 4.00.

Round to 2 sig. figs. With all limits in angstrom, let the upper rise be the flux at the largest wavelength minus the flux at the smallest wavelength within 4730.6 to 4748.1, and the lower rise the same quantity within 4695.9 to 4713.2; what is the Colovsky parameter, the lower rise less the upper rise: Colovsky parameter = -8.2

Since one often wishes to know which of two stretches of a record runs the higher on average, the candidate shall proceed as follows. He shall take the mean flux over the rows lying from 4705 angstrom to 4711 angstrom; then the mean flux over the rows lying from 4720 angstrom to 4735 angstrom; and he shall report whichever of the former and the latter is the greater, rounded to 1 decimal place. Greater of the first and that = 26.1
